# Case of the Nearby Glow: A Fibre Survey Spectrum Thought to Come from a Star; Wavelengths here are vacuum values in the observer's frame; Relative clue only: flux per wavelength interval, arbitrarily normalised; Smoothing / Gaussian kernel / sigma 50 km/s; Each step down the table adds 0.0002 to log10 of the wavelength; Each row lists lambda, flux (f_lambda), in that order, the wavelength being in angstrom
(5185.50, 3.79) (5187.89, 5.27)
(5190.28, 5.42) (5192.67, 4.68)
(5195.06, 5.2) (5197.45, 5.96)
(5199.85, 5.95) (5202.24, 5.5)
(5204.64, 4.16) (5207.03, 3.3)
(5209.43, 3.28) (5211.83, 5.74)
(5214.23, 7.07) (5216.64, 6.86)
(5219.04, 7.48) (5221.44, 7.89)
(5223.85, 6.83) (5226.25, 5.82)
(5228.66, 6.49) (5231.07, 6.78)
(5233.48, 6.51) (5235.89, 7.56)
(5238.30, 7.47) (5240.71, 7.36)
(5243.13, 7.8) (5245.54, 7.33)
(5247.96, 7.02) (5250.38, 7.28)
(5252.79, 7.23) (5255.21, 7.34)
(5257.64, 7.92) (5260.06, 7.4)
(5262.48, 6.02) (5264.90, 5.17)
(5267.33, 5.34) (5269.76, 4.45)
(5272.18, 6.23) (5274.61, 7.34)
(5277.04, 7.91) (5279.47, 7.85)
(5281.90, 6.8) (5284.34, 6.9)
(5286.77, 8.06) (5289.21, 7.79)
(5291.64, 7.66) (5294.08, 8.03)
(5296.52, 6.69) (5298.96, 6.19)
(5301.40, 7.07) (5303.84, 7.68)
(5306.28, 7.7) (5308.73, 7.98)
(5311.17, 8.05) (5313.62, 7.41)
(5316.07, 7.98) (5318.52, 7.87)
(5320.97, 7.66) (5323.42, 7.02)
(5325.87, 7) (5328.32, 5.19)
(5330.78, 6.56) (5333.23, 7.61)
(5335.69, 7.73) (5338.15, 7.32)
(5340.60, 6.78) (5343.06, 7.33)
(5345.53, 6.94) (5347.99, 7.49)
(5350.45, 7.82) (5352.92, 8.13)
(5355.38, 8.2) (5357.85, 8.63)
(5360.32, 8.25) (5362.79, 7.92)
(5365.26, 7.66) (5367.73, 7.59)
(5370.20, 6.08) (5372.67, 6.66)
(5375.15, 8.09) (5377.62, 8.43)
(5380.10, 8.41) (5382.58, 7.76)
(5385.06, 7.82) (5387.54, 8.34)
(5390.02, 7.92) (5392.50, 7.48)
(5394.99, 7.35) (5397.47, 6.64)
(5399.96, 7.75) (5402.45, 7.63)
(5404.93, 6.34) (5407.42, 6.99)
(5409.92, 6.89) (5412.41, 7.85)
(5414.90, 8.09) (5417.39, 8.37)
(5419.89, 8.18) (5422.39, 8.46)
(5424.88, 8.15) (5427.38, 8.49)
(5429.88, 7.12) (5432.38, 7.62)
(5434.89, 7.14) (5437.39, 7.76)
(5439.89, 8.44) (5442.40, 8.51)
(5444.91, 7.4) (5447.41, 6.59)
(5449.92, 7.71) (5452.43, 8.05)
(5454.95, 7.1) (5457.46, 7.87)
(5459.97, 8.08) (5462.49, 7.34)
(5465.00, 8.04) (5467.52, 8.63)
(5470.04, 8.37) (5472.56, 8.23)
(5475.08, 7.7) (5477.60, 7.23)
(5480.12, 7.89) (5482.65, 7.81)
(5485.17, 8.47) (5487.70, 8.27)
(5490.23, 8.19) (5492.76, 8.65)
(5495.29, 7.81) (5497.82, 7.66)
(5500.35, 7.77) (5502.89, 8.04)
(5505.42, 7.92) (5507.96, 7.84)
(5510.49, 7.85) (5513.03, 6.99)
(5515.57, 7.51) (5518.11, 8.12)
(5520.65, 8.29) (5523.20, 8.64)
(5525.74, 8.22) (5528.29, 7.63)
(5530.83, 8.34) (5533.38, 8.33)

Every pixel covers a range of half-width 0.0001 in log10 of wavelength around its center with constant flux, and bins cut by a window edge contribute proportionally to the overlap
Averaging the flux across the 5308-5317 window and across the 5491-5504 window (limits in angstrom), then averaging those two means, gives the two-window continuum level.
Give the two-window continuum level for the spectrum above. 7.92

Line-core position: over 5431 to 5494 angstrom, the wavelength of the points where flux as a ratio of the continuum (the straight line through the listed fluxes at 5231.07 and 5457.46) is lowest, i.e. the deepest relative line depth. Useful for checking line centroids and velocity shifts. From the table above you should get 5447.41 angstrom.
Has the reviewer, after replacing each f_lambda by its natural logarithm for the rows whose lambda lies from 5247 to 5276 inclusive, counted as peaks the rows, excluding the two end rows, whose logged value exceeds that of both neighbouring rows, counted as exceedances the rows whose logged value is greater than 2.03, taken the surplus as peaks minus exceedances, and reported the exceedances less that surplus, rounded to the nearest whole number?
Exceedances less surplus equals -1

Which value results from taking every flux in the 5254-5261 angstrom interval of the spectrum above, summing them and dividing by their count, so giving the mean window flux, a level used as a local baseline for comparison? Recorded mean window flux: 7.6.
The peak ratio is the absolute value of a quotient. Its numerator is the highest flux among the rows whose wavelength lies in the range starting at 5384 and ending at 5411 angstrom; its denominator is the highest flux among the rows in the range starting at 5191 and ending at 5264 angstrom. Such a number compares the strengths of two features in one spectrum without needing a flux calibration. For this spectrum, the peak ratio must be 1.053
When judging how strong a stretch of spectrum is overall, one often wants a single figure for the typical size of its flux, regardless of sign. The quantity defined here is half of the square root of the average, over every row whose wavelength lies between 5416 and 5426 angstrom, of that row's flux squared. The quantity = 4.15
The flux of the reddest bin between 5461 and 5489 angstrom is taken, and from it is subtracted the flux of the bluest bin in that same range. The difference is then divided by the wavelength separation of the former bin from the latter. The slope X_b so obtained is 0.04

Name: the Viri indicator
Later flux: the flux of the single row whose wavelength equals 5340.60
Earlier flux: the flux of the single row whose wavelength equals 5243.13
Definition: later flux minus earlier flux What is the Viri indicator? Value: -1.0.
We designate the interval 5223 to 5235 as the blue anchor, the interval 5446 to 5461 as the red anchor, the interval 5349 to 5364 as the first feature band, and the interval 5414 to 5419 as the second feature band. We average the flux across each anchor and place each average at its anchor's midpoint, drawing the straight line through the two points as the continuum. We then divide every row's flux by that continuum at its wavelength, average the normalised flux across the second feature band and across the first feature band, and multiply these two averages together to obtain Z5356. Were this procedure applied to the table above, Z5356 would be 1.28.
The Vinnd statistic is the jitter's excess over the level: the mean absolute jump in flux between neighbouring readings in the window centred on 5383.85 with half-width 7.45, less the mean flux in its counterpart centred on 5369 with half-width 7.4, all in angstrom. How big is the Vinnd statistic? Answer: -7.00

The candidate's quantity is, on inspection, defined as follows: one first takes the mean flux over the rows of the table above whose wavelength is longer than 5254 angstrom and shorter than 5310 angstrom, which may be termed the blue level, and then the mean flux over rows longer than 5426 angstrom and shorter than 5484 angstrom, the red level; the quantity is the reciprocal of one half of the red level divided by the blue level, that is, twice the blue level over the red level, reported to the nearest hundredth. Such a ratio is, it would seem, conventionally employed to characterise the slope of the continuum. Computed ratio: 1.80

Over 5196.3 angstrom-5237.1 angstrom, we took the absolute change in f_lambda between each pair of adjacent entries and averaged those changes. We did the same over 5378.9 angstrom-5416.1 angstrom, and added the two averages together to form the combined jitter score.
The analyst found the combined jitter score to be 1.28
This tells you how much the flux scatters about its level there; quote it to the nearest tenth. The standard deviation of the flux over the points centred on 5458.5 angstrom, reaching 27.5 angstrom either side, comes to 0.5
